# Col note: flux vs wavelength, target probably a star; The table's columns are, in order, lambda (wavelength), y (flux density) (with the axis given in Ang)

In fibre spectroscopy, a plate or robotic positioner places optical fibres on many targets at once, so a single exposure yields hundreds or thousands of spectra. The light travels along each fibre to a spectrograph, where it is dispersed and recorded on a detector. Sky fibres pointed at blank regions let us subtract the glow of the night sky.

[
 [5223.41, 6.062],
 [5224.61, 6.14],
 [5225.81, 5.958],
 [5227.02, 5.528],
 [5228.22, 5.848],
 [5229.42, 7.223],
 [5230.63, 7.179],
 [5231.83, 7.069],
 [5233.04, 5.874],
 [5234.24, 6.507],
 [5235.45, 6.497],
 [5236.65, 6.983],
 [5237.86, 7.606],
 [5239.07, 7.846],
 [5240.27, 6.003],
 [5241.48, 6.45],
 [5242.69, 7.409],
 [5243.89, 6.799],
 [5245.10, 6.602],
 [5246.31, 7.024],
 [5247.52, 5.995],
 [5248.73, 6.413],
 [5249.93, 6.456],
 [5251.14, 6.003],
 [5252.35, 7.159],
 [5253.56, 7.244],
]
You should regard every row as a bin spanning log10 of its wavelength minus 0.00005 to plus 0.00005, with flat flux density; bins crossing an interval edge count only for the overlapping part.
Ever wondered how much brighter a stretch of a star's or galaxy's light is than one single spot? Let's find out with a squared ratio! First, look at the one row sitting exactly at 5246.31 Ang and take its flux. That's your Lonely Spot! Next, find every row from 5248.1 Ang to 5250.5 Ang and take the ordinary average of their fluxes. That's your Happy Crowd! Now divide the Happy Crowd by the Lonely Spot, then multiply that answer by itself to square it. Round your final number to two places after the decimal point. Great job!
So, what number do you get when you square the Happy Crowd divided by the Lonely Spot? 0.84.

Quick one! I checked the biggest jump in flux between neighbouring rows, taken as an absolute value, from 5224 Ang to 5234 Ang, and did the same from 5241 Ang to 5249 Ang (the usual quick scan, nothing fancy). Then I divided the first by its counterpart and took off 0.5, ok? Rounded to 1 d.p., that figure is 0.8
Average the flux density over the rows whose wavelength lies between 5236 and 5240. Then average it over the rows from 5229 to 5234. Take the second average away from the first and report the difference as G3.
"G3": 0.6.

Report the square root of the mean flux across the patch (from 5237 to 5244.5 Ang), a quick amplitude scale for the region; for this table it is 2.65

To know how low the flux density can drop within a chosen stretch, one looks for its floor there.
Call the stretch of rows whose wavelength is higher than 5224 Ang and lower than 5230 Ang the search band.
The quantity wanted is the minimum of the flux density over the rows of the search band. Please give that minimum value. 5.528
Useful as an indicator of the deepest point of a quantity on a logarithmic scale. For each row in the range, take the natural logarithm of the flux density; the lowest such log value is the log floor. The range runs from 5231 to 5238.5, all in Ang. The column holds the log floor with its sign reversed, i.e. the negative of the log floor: -1.77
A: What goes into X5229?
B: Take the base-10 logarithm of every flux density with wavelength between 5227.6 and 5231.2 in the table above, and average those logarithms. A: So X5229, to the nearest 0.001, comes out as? 0.827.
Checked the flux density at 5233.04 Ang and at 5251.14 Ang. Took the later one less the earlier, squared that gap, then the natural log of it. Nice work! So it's -4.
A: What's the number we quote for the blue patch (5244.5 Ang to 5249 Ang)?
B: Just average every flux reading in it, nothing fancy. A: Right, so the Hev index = 6.51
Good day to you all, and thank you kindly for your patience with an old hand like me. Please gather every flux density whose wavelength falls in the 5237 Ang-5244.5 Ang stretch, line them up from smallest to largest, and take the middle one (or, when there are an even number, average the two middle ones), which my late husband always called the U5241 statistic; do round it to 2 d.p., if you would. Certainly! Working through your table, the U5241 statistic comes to 7.10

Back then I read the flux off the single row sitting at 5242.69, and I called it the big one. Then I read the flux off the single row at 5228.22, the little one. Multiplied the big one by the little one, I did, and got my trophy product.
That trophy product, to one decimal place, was 43.3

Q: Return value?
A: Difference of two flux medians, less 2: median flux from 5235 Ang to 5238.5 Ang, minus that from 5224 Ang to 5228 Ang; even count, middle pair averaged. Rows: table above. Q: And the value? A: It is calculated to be -1.0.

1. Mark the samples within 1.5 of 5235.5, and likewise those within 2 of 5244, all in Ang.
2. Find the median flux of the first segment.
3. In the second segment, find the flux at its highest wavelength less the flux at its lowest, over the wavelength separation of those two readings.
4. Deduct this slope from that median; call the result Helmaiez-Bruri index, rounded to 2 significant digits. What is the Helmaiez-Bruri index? 6.8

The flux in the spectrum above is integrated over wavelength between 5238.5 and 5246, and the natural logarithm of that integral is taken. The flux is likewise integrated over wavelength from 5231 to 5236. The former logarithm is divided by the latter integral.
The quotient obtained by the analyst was 0.12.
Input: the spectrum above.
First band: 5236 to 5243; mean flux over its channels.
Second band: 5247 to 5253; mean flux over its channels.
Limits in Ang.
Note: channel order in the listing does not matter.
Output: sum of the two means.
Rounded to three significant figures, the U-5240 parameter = 13.5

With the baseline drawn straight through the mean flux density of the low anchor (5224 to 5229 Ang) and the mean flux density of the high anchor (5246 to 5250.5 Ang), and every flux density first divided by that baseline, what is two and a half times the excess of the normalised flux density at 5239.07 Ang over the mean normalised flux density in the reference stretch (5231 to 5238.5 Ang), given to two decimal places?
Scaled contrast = 0.39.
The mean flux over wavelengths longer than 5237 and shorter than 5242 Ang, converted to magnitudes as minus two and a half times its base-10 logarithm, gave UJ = -2.11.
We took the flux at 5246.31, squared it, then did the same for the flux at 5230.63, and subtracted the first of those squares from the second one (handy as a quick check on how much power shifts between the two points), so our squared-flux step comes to 2.2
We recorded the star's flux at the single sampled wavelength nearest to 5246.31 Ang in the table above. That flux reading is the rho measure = 7.024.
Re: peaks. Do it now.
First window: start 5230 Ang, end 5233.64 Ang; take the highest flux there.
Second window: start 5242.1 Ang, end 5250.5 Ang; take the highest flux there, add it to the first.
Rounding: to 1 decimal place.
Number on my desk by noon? 14.6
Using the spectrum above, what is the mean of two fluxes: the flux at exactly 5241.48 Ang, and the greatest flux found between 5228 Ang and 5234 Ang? 6.8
